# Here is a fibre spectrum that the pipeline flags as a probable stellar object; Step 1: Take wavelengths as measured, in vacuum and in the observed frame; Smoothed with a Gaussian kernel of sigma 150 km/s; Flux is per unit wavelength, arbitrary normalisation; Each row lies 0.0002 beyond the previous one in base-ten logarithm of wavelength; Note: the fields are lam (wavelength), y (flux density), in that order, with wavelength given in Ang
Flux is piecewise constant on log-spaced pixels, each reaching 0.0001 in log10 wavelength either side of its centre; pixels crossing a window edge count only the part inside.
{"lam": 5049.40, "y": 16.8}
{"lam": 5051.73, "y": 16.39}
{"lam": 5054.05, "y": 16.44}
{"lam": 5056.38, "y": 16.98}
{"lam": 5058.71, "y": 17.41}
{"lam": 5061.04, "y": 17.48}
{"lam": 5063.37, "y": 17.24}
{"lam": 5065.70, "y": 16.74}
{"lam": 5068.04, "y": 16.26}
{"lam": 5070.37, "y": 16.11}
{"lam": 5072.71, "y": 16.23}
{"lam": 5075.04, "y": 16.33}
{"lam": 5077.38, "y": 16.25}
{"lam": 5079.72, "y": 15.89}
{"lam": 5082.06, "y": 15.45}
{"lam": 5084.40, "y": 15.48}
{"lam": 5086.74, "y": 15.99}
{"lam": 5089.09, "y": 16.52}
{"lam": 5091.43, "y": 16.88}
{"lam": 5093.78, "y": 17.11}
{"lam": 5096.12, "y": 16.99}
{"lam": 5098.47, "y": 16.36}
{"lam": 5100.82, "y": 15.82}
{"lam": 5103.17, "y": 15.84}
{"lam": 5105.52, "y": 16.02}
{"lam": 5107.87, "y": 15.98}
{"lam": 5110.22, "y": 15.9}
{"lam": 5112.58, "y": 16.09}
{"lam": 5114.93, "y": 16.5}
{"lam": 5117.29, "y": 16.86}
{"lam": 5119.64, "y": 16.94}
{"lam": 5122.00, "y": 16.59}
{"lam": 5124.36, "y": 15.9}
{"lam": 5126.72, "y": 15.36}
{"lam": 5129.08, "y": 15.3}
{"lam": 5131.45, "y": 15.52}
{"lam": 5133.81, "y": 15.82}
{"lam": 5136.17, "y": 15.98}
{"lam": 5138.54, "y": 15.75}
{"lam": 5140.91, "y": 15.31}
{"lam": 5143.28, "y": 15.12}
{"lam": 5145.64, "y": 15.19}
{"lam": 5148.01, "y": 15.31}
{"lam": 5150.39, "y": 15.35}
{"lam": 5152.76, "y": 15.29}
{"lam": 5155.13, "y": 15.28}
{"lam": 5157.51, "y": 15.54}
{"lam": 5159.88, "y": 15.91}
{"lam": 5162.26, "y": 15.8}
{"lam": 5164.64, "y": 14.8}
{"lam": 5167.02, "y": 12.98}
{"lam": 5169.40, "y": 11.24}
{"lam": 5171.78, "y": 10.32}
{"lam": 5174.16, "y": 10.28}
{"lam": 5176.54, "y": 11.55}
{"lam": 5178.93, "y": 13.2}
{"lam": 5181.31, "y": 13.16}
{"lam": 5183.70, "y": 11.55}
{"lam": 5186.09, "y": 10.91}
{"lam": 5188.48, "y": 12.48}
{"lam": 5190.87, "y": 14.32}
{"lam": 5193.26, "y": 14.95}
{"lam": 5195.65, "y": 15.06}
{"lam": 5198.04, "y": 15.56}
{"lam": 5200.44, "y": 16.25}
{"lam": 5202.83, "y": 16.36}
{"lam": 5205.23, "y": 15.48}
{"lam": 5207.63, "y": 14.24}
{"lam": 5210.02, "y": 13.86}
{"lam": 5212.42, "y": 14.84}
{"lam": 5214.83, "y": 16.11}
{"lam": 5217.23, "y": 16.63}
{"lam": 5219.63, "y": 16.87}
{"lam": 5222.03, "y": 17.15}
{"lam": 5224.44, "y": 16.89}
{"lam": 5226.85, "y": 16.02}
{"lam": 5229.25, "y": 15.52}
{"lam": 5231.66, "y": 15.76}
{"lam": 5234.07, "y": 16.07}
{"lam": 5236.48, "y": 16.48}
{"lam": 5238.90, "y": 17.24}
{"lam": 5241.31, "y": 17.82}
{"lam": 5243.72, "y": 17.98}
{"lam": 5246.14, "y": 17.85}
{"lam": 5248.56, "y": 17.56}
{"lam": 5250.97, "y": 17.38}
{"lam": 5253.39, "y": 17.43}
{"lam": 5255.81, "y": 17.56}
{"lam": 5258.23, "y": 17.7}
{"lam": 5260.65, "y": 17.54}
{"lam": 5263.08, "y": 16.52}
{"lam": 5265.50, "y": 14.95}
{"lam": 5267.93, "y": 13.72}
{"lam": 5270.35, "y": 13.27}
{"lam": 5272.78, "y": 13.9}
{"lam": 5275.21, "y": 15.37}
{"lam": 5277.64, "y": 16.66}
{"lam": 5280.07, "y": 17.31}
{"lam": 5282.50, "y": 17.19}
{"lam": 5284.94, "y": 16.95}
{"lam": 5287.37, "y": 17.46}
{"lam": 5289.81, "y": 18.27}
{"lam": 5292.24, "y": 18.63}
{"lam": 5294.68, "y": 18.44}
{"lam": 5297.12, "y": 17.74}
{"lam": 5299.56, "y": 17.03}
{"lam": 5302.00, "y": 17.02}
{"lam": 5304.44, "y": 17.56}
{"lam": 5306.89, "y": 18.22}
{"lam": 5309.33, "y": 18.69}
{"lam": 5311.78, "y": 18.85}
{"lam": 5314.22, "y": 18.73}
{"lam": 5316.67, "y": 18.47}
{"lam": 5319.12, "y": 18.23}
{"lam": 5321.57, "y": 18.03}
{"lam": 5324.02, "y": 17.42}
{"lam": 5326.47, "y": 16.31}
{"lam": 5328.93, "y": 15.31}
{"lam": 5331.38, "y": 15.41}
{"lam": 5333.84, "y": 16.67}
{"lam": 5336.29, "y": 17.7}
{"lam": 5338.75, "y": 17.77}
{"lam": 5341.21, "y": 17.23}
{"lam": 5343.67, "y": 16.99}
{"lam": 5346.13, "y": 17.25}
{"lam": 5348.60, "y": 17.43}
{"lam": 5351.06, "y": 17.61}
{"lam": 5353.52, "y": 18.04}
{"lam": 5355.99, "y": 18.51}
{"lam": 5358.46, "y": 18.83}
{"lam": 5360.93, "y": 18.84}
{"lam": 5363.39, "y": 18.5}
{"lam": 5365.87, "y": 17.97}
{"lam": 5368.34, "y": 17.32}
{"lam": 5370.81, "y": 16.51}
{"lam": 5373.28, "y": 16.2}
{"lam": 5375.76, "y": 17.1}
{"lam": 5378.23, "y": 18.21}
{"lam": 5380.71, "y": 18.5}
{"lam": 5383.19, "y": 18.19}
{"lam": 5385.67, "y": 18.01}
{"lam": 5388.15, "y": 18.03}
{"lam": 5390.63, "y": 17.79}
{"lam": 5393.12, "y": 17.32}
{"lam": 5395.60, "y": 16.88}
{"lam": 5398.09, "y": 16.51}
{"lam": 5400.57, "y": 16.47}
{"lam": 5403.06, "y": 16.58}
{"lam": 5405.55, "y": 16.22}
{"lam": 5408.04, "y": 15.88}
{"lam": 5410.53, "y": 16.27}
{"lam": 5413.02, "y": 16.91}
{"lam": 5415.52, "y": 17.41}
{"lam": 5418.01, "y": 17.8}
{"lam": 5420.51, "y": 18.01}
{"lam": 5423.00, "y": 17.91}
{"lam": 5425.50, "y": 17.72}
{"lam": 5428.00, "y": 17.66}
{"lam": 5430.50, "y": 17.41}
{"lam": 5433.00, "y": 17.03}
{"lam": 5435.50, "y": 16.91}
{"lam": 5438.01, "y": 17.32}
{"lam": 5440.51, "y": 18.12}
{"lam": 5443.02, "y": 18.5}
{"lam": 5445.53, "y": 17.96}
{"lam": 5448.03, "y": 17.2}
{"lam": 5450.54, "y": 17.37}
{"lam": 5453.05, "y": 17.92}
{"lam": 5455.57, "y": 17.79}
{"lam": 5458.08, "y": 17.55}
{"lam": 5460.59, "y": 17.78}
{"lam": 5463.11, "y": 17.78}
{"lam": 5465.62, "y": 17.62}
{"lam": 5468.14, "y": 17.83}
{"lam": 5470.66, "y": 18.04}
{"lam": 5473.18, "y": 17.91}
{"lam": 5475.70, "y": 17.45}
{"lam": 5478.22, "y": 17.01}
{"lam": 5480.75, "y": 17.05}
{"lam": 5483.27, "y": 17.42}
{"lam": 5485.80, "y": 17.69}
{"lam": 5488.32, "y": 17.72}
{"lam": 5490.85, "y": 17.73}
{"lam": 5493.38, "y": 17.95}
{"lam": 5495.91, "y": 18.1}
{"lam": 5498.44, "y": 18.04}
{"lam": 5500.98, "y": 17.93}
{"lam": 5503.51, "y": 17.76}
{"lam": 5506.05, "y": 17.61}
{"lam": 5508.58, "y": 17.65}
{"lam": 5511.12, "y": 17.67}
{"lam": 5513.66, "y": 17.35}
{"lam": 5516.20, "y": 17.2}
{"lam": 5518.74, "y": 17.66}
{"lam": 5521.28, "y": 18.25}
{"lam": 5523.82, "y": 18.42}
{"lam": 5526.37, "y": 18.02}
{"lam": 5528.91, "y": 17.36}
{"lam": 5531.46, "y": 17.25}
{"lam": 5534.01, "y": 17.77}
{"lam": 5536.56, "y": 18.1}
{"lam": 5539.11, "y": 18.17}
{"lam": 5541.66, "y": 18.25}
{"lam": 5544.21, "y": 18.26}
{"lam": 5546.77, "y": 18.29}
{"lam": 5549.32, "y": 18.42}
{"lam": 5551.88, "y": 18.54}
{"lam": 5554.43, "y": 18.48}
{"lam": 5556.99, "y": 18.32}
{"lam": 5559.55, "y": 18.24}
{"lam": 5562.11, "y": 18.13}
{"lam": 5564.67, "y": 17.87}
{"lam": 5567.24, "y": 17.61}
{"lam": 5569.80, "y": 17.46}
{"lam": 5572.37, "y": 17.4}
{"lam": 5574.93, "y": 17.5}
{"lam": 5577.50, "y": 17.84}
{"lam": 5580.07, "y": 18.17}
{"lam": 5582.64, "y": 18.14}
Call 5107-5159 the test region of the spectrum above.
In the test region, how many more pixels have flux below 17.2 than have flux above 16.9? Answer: 21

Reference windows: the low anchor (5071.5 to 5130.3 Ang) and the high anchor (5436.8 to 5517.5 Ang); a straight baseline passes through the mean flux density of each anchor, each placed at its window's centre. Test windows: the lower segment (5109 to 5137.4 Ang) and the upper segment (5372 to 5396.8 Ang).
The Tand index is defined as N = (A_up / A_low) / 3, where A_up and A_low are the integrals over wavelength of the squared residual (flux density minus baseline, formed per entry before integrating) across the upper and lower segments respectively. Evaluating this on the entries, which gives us 0.48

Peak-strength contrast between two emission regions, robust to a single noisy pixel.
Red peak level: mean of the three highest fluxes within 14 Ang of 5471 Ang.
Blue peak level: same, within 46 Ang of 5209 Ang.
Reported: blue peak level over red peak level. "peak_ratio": 1.00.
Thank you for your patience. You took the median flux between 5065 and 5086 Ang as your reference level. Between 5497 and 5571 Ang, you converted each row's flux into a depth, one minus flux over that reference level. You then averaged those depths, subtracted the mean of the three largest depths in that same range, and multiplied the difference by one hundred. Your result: -4.1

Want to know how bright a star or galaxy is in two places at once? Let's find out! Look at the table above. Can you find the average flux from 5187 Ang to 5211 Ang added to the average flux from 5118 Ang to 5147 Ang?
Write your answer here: 30.6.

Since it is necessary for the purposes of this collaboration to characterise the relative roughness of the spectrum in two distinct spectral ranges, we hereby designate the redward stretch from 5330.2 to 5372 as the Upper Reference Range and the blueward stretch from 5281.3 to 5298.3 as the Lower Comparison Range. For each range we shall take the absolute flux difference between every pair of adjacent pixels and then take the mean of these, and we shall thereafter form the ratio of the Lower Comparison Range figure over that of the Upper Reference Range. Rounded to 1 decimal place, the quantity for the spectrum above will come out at 1.0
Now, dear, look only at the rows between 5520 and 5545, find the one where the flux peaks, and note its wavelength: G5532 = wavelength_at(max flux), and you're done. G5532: 5523.82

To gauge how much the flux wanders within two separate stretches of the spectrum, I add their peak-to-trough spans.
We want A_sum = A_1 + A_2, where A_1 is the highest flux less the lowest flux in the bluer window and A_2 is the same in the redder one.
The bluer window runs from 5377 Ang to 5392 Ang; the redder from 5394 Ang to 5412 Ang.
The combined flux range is 1.7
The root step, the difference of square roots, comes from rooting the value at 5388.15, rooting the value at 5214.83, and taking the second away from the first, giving 0.23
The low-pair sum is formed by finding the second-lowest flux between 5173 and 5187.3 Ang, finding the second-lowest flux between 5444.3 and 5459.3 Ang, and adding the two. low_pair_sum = 28.3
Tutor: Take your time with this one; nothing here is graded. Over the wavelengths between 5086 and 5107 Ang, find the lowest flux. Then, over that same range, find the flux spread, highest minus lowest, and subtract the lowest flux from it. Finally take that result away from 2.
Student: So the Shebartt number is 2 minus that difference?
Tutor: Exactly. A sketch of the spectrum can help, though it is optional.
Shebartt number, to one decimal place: 16.5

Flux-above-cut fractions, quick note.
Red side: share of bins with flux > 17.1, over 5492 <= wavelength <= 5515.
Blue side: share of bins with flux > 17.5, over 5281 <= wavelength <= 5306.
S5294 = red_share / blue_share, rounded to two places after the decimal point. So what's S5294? 2.00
